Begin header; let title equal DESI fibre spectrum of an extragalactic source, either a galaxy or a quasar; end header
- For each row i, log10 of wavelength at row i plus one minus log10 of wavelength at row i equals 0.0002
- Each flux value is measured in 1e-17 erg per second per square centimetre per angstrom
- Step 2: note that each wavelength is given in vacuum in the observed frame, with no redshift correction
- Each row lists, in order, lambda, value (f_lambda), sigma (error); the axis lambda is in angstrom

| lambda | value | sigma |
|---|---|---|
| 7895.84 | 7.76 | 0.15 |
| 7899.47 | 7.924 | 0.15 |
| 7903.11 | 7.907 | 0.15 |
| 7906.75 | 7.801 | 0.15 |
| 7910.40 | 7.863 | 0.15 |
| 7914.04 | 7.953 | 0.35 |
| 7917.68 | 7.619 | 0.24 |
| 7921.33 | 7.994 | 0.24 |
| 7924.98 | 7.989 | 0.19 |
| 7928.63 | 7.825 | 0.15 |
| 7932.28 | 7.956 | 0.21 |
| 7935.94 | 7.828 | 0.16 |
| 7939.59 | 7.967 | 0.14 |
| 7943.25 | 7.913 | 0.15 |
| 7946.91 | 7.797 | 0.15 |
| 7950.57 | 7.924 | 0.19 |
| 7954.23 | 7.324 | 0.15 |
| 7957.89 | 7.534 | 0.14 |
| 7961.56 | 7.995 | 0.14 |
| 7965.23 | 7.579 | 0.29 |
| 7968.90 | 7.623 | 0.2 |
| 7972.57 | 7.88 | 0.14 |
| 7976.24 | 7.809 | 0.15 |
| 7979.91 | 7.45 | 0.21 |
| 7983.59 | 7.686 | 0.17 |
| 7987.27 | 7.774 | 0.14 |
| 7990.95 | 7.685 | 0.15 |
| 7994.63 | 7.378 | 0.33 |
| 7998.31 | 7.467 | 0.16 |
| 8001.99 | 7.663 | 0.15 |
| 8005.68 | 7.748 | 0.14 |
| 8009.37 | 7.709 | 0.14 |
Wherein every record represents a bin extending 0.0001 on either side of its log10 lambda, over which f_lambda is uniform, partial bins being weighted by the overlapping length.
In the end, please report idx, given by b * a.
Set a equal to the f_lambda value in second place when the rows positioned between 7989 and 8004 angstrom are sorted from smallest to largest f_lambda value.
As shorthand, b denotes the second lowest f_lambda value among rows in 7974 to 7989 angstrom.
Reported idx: 57.4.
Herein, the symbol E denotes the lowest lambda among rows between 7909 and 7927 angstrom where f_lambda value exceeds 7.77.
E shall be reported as 7910.40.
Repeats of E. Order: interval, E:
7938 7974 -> 7939.59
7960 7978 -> 7961.56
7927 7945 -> 7928.63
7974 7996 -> 7976.24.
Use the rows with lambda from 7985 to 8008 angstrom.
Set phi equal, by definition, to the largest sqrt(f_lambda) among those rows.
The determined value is 2.79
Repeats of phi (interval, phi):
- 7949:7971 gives 2.83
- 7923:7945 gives 2.83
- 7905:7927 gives 2.83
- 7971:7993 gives 2.81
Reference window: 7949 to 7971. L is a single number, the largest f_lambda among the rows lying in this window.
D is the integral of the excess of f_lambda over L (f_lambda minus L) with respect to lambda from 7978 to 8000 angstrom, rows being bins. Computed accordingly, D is -9.2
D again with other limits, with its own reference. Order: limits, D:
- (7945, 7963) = -5.1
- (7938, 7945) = -0.4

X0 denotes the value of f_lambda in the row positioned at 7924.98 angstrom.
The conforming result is 7.989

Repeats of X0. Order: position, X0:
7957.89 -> 7.534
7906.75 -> 7.801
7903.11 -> 7.907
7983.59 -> 7.686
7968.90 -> 7.623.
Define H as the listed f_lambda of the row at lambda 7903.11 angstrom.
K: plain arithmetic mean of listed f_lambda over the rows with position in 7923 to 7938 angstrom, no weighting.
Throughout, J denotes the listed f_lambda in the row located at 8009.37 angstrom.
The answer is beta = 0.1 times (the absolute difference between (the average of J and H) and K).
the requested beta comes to 0.009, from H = 7.907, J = 7.709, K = 7.90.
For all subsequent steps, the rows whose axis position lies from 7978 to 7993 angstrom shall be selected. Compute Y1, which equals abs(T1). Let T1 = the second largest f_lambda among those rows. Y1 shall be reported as 7.69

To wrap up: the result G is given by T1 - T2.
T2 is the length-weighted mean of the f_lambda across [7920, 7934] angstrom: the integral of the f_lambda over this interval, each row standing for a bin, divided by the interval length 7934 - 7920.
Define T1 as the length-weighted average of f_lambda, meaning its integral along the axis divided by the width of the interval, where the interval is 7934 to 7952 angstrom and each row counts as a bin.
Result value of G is -0.06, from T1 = 7.88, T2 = 7.94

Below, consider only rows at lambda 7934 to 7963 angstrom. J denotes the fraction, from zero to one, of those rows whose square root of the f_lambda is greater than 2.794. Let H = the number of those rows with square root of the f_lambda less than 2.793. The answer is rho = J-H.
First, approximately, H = 3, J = 0.6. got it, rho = -2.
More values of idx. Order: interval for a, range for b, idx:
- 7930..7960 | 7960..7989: 57.1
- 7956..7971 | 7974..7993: 58.2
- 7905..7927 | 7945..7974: 58.8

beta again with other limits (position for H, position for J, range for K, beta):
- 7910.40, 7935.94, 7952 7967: 0.024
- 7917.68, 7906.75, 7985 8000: 0.013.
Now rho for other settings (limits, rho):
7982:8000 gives -5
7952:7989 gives -7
